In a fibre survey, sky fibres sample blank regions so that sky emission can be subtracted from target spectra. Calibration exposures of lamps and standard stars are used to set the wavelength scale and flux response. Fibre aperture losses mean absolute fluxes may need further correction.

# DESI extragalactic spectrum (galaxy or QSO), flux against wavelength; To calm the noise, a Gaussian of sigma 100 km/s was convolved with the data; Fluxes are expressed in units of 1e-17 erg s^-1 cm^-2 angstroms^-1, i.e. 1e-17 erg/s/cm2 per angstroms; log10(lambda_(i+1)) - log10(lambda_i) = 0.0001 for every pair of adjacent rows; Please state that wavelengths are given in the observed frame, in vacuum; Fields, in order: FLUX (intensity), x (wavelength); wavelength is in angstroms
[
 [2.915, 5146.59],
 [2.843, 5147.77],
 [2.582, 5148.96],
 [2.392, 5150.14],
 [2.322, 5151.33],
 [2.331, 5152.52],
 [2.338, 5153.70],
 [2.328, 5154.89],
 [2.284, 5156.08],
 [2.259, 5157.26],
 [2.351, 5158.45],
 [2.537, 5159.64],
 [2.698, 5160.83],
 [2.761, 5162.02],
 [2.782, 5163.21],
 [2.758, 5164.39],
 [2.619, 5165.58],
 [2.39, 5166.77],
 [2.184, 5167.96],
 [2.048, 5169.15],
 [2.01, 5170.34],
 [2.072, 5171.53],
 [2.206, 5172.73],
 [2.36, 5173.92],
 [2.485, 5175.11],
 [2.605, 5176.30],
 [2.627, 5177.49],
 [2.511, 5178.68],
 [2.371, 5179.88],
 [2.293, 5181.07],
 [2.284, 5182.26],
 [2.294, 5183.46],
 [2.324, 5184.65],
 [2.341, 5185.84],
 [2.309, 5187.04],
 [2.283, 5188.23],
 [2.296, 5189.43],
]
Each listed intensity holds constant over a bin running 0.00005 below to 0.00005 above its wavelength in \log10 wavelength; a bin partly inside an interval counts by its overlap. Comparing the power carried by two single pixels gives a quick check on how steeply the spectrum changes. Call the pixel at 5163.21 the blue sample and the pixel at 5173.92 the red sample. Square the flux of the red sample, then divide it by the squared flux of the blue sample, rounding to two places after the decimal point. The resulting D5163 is 0.72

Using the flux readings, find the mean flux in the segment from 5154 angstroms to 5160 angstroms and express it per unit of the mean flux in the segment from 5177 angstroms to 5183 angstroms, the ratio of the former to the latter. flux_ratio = 0.97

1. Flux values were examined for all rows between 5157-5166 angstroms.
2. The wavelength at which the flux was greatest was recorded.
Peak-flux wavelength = 5163.21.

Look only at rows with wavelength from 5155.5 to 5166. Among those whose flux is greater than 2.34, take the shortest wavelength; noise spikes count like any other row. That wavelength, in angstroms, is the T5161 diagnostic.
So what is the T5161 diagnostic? 5158.45 angstroms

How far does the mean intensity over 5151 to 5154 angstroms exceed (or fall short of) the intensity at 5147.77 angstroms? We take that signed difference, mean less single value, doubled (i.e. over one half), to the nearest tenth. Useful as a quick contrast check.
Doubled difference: -1.0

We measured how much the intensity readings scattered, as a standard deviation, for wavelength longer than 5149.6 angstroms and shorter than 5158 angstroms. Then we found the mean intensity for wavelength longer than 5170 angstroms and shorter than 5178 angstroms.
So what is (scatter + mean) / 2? 1.19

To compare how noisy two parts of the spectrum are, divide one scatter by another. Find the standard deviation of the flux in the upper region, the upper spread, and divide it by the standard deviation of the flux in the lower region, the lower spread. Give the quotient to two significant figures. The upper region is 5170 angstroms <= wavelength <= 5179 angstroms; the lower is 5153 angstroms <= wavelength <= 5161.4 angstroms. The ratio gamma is 1.5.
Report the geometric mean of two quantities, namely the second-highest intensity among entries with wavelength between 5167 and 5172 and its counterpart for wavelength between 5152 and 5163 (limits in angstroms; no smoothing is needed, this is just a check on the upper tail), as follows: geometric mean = 2.4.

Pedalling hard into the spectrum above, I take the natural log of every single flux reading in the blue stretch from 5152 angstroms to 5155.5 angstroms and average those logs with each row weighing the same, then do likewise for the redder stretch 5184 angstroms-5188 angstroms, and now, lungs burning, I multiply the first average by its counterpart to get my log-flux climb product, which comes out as 0.714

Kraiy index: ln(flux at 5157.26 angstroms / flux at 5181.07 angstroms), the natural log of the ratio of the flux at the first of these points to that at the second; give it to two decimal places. -0.01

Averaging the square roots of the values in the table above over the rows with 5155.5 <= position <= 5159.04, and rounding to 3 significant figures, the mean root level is 1.52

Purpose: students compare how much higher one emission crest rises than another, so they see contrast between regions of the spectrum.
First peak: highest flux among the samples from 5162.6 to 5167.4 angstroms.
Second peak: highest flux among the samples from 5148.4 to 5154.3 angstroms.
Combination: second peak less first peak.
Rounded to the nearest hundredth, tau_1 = -0.20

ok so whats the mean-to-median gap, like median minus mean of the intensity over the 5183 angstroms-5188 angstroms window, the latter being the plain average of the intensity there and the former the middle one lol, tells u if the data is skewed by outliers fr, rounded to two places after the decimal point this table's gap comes 0.00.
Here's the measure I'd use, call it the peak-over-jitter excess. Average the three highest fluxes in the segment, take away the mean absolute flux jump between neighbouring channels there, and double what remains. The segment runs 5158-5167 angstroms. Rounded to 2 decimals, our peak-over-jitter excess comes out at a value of 5.30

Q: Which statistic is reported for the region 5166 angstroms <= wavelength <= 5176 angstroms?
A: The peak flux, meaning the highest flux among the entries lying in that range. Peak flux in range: 2.485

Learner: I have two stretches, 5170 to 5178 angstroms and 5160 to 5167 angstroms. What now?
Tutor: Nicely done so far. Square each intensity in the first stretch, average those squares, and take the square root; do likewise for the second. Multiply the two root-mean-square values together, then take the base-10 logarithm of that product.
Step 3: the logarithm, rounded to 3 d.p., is 0.798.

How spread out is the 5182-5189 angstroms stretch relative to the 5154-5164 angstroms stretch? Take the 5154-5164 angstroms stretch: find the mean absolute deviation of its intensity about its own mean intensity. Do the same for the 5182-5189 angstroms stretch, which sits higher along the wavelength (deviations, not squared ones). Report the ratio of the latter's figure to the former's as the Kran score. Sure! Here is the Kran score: 0.1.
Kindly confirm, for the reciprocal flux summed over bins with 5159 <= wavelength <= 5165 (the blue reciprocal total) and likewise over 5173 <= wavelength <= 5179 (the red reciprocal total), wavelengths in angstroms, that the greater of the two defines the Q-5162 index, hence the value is 1.99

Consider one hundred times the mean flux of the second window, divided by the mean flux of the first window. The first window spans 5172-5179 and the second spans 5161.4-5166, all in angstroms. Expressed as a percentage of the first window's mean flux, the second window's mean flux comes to 111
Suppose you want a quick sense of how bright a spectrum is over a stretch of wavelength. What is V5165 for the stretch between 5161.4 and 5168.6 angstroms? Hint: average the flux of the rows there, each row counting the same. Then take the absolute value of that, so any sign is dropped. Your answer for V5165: 2.58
